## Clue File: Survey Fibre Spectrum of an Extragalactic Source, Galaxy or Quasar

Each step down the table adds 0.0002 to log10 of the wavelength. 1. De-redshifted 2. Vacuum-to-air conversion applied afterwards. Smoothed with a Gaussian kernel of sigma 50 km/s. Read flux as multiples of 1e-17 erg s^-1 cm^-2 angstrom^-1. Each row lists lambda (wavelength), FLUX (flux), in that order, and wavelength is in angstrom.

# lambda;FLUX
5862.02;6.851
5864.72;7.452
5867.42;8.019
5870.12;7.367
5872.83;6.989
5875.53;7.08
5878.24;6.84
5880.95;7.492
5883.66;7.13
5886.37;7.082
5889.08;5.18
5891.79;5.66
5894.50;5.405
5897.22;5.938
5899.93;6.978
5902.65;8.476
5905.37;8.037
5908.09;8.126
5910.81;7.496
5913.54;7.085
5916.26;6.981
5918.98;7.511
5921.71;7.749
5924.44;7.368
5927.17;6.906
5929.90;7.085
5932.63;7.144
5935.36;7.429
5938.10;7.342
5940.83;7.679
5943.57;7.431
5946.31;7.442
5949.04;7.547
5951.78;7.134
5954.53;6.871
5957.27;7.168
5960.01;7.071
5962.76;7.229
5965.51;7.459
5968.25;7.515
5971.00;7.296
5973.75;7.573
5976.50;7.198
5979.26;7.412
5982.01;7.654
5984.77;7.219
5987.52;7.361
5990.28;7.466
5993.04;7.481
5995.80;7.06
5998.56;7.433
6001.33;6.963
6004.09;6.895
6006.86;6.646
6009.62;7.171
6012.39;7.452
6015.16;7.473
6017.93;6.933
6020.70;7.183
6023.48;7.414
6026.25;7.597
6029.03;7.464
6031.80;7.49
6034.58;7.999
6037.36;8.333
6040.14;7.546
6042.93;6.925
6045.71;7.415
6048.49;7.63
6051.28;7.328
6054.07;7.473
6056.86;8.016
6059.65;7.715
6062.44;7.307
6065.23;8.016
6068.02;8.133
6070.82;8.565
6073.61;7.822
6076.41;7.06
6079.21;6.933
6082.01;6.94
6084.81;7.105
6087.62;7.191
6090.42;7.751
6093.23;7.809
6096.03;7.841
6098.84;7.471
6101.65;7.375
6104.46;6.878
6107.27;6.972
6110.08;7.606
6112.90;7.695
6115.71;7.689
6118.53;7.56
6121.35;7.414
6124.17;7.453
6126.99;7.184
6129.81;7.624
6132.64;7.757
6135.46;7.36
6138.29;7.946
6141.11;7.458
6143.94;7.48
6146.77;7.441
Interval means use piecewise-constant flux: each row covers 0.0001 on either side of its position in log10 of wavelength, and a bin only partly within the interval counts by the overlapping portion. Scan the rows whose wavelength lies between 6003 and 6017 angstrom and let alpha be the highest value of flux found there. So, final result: 7.473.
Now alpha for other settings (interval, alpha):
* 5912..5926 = 7.749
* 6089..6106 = 7.841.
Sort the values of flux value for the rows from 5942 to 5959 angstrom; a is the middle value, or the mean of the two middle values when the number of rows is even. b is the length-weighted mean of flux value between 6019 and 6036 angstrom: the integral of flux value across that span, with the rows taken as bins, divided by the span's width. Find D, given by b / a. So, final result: 1.030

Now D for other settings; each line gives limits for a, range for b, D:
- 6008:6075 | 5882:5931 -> 0.938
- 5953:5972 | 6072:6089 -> 0.995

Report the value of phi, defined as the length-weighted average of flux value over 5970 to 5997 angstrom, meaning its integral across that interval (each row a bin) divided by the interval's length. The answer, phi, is 7.37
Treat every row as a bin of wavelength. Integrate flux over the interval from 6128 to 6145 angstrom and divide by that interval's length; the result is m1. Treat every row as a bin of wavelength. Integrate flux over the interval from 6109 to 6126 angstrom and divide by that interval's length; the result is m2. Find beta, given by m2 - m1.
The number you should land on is 0.0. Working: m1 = 7.60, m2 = 7.56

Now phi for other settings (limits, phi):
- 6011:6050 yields 7.49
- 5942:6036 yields 7.32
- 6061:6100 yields 7.57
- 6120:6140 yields 7.54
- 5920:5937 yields 7.28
